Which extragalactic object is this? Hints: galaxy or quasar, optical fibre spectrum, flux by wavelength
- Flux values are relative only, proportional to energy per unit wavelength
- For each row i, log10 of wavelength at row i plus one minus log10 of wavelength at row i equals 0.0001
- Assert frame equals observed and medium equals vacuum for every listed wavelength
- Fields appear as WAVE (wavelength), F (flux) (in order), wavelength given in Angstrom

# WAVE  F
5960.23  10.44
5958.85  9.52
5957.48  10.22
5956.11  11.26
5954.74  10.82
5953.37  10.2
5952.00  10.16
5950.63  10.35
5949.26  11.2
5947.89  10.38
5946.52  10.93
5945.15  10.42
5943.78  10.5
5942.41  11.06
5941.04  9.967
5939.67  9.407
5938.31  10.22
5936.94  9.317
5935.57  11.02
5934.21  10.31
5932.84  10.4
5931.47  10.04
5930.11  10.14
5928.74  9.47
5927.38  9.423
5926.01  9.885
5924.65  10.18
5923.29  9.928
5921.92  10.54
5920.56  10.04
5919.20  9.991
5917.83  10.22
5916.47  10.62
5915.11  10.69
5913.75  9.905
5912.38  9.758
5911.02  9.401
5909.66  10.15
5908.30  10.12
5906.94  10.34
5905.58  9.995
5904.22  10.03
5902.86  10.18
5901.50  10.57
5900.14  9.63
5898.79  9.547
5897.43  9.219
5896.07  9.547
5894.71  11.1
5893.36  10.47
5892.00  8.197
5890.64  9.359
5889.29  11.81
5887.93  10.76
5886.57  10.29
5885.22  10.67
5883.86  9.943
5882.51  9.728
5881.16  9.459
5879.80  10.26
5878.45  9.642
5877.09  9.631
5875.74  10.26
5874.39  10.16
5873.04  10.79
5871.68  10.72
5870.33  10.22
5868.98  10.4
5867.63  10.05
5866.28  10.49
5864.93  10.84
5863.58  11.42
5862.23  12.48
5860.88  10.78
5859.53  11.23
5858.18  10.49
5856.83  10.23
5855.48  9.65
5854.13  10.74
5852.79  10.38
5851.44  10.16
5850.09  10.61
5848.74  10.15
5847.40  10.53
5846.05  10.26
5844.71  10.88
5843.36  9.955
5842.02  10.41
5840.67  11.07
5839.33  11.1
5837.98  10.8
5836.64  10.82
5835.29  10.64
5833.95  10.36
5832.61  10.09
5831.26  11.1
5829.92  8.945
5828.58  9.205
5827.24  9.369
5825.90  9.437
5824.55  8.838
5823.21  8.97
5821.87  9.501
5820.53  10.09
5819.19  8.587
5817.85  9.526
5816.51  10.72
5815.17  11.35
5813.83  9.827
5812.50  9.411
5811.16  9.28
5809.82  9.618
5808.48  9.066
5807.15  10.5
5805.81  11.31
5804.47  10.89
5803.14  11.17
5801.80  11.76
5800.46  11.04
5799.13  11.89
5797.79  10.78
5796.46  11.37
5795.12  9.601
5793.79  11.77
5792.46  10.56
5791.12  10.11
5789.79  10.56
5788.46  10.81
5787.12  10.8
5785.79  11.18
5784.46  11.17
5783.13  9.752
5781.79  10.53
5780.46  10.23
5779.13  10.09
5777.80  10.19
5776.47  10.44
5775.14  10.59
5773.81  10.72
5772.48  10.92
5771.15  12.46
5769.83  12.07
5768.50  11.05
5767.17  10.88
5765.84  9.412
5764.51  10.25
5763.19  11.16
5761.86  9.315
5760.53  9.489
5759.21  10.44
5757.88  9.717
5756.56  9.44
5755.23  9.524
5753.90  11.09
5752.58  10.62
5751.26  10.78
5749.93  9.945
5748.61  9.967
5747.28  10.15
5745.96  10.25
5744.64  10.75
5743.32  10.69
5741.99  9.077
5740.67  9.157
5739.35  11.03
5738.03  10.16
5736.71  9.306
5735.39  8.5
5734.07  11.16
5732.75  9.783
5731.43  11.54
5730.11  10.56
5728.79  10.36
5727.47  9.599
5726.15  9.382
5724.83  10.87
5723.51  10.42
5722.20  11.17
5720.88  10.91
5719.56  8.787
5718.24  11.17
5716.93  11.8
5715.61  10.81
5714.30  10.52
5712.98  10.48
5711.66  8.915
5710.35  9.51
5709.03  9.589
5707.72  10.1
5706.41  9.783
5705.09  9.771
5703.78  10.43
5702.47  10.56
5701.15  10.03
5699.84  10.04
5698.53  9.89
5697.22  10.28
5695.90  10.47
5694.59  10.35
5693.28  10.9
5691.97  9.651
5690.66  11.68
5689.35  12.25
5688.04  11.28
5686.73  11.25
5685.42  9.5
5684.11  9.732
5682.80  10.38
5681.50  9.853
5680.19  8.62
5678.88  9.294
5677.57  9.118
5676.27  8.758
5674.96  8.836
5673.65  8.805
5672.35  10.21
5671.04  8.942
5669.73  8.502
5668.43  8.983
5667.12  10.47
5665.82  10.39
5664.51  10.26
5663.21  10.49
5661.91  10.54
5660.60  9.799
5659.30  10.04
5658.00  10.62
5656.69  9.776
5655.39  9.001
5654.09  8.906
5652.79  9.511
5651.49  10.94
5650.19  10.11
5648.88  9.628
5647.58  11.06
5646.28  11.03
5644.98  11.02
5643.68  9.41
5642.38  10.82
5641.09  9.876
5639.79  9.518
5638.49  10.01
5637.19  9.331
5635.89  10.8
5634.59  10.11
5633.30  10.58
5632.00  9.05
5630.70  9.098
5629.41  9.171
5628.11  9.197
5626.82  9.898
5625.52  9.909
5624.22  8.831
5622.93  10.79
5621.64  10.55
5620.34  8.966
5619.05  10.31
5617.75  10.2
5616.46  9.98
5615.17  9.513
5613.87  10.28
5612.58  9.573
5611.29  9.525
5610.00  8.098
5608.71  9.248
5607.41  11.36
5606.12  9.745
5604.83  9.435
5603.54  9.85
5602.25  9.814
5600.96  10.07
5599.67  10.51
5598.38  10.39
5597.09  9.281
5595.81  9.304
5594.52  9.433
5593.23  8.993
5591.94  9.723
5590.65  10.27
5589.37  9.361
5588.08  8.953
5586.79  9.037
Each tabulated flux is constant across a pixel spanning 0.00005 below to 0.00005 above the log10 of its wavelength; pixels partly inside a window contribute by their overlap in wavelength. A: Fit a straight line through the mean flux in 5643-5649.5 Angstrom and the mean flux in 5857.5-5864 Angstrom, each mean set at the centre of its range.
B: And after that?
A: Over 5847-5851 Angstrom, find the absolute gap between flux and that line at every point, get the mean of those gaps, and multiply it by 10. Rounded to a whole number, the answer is 8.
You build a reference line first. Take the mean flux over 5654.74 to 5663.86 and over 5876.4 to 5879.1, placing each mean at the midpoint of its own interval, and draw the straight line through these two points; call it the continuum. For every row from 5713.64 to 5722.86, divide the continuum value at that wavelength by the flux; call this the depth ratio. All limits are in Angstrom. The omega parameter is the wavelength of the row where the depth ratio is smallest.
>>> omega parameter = 5716.93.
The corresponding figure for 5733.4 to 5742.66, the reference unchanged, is 5734.07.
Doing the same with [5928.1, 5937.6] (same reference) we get 5935.57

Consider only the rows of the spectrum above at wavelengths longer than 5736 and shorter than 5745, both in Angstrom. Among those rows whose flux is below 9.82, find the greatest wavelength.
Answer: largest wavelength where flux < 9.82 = 5741.99 Angstrom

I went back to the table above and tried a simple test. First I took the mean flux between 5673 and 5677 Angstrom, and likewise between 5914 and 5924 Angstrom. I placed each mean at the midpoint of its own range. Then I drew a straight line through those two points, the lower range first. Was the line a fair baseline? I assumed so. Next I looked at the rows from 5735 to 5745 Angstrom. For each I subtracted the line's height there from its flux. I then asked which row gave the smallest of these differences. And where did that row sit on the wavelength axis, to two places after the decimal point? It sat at 5735.39 Angstrom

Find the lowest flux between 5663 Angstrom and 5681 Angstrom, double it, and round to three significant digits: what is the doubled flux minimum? 17.0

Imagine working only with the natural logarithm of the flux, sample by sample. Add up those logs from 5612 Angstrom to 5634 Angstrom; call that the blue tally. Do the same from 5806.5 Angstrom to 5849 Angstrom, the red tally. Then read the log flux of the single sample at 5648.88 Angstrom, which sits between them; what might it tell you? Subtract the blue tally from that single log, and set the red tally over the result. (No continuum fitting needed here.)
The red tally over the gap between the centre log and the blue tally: -2.0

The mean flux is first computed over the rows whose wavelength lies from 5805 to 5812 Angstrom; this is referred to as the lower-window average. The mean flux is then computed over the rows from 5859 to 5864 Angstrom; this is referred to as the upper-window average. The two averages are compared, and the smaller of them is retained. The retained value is 10.0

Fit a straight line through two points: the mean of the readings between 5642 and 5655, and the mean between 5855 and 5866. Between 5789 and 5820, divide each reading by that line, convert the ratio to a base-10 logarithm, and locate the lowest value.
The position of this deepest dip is 5819.19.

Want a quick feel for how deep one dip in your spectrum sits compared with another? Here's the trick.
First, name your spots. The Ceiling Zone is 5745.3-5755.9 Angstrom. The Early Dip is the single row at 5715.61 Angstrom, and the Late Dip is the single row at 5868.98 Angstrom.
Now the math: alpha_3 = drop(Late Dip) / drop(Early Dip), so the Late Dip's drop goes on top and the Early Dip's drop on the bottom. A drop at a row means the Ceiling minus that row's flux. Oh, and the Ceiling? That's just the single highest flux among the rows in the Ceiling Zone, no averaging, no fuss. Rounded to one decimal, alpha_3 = 2.5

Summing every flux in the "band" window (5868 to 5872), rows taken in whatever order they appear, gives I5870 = 31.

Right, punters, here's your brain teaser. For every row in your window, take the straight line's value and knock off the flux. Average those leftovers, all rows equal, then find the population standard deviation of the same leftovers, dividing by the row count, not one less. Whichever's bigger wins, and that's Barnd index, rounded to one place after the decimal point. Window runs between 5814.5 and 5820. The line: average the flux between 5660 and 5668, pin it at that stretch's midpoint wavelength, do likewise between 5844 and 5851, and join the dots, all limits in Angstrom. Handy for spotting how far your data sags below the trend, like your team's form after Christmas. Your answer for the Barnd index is 1.1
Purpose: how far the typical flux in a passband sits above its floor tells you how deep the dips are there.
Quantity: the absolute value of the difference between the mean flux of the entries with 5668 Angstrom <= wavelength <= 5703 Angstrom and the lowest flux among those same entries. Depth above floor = 1.43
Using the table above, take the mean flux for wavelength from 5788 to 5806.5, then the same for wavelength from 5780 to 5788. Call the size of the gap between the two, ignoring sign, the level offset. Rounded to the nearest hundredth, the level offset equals 0.36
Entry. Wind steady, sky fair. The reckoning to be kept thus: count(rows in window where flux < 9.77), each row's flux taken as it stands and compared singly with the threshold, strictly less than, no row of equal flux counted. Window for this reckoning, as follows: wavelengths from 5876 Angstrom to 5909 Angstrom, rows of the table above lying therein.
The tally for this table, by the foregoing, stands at 10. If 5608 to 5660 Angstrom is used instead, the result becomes 18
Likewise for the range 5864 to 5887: 4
